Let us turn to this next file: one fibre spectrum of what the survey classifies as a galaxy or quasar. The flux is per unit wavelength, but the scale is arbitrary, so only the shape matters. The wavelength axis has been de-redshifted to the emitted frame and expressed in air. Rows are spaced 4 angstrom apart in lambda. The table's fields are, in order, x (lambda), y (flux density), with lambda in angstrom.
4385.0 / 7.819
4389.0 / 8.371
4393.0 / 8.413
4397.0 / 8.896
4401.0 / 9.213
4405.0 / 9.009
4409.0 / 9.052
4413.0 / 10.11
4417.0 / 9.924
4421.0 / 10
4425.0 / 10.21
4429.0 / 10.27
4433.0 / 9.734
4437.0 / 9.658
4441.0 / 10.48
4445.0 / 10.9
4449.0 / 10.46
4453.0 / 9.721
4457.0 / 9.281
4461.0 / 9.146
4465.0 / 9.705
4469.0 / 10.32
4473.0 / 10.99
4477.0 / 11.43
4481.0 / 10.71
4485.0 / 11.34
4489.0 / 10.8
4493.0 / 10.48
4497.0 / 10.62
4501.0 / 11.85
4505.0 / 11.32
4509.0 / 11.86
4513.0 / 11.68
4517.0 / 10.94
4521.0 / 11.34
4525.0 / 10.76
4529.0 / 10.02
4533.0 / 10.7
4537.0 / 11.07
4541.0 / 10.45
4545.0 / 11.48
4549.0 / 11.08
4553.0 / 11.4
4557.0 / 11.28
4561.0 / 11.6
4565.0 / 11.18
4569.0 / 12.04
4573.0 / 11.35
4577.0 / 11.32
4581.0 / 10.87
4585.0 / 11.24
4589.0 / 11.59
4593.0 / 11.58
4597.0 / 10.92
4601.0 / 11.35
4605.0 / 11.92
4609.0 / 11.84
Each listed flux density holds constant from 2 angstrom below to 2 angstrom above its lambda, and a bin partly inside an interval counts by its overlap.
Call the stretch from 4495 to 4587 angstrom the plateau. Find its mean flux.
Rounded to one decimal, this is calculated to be 11.2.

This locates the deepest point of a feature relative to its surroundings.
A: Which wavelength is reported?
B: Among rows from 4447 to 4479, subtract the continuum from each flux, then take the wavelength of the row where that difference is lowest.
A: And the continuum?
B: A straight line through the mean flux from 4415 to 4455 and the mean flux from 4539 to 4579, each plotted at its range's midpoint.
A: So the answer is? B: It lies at 4461.0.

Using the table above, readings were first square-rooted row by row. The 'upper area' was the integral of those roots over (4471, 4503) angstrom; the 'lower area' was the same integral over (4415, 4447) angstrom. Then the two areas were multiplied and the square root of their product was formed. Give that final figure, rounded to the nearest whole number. 104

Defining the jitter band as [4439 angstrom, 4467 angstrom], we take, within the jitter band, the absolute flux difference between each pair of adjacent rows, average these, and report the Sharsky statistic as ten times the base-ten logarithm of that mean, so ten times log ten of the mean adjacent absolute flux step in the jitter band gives -3.4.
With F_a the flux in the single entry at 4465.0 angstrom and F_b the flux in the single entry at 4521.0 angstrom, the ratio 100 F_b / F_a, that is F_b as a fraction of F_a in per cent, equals 117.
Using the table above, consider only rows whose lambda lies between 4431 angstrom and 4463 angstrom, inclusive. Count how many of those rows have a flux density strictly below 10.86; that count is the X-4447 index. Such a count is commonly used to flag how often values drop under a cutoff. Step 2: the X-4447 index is 7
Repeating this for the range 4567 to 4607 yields 0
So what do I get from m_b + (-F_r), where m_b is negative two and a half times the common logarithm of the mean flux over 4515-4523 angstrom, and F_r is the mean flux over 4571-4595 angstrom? -13.9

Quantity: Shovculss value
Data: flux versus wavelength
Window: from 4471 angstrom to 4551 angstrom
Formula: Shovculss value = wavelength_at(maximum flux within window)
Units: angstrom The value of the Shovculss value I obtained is 4509.0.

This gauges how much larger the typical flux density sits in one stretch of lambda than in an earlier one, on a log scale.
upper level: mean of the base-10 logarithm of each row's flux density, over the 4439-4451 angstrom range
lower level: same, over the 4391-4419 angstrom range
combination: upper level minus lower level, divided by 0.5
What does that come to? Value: 0.123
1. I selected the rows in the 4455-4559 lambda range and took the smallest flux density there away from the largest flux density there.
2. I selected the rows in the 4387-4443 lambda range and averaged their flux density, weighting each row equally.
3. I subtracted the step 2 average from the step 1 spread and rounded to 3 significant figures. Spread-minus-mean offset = -6.81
